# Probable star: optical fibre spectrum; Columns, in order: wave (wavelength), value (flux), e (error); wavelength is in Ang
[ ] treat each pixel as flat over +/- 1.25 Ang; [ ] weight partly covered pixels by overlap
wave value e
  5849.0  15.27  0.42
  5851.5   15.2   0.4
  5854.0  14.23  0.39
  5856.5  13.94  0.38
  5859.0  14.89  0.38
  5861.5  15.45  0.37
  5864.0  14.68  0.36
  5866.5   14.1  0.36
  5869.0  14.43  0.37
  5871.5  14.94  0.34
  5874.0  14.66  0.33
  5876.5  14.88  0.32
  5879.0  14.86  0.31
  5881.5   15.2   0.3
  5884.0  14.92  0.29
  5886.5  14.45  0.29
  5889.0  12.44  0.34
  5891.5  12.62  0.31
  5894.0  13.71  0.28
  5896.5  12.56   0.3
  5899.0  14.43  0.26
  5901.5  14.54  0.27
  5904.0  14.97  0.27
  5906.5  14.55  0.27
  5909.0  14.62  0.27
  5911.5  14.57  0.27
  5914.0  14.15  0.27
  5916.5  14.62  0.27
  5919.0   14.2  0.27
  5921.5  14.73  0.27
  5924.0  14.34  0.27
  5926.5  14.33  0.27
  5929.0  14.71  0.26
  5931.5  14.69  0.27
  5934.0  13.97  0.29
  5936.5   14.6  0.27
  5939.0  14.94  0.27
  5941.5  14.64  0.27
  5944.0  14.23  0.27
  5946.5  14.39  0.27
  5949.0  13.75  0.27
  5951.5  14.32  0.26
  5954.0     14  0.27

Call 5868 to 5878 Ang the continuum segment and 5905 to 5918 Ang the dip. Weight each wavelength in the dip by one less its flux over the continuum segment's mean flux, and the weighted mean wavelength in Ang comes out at 5912.2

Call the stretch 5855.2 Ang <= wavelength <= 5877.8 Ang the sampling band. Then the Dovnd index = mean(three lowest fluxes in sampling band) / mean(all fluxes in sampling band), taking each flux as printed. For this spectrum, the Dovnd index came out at 0.97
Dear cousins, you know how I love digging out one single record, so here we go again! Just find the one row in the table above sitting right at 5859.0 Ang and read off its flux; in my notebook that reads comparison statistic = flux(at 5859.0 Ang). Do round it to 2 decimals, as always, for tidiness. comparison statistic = 14.89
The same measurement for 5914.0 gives 14.15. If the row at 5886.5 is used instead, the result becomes 14.45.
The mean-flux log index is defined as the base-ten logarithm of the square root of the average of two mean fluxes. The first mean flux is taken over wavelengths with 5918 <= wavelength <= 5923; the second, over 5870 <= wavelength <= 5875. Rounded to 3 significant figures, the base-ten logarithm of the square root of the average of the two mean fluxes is 0.583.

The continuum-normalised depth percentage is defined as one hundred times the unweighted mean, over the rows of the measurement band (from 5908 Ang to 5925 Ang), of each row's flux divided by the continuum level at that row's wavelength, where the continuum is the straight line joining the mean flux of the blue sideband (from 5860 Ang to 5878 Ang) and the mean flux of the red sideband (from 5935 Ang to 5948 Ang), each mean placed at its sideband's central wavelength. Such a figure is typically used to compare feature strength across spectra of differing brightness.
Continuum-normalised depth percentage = 99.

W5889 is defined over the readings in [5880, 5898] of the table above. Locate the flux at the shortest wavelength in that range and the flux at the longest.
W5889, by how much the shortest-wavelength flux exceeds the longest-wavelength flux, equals 2.6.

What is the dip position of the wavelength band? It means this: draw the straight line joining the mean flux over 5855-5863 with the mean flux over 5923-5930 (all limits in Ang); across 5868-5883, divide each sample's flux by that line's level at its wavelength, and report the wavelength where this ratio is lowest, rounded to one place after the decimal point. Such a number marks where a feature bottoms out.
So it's 5869.0 Ang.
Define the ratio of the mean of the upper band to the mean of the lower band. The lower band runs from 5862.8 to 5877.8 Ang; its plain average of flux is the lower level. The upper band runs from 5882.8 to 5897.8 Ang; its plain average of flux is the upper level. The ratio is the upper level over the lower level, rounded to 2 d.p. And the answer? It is 0.92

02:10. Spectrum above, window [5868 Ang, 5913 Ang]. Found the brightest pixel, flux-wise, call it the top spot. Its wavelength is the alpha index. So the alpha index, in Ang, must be 5881.5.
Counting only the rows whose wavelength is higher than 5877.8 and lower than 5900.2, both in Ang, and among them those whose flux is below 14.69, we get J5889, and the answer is 6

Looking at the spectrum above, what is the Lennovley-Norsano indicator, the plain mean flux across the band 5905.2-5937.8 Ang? 14.5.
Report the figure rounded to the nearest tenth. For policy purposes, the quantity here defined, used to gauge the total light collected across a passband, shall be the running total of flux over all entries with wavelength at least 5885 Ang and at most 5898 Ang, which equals 65.8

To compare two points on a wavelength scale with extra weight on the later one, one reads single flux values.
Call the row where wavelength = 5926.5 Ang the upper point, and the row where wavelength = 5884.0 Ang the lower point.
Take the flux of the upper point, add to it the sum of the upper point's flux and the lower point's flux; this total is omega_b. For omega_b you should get 43.6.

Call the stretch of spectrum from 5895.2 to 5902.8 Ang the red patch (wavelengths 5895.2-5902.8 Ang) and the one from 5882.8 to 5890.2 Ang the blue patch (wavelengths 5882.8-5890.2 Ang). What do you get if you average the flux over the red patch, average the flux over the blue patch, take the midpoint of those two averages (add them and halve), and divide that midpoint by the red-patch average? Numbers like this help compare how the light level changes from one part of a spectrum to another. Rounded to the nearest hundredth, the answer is 1.00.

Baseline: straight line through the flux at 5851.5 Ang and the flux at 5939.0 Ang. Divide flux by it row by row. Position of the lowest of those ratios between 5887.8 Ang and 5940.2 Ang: 5889.0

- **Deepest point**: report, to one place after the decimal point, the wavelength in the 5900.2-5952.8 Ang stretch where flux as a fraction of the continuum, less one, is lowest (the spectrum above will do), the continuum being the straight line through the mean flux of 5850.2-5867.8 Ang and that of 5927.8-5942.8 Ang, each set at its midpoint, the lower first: 5949.0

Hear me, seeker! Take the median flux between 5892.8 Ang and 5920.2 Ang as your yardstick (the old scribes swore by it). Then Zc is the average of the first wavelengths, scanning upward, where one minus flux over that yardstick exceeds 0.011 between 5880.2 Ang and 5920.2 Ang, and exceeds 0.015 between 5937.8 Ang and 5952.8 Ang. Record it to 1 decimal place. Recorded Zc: 5916.5 Ang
